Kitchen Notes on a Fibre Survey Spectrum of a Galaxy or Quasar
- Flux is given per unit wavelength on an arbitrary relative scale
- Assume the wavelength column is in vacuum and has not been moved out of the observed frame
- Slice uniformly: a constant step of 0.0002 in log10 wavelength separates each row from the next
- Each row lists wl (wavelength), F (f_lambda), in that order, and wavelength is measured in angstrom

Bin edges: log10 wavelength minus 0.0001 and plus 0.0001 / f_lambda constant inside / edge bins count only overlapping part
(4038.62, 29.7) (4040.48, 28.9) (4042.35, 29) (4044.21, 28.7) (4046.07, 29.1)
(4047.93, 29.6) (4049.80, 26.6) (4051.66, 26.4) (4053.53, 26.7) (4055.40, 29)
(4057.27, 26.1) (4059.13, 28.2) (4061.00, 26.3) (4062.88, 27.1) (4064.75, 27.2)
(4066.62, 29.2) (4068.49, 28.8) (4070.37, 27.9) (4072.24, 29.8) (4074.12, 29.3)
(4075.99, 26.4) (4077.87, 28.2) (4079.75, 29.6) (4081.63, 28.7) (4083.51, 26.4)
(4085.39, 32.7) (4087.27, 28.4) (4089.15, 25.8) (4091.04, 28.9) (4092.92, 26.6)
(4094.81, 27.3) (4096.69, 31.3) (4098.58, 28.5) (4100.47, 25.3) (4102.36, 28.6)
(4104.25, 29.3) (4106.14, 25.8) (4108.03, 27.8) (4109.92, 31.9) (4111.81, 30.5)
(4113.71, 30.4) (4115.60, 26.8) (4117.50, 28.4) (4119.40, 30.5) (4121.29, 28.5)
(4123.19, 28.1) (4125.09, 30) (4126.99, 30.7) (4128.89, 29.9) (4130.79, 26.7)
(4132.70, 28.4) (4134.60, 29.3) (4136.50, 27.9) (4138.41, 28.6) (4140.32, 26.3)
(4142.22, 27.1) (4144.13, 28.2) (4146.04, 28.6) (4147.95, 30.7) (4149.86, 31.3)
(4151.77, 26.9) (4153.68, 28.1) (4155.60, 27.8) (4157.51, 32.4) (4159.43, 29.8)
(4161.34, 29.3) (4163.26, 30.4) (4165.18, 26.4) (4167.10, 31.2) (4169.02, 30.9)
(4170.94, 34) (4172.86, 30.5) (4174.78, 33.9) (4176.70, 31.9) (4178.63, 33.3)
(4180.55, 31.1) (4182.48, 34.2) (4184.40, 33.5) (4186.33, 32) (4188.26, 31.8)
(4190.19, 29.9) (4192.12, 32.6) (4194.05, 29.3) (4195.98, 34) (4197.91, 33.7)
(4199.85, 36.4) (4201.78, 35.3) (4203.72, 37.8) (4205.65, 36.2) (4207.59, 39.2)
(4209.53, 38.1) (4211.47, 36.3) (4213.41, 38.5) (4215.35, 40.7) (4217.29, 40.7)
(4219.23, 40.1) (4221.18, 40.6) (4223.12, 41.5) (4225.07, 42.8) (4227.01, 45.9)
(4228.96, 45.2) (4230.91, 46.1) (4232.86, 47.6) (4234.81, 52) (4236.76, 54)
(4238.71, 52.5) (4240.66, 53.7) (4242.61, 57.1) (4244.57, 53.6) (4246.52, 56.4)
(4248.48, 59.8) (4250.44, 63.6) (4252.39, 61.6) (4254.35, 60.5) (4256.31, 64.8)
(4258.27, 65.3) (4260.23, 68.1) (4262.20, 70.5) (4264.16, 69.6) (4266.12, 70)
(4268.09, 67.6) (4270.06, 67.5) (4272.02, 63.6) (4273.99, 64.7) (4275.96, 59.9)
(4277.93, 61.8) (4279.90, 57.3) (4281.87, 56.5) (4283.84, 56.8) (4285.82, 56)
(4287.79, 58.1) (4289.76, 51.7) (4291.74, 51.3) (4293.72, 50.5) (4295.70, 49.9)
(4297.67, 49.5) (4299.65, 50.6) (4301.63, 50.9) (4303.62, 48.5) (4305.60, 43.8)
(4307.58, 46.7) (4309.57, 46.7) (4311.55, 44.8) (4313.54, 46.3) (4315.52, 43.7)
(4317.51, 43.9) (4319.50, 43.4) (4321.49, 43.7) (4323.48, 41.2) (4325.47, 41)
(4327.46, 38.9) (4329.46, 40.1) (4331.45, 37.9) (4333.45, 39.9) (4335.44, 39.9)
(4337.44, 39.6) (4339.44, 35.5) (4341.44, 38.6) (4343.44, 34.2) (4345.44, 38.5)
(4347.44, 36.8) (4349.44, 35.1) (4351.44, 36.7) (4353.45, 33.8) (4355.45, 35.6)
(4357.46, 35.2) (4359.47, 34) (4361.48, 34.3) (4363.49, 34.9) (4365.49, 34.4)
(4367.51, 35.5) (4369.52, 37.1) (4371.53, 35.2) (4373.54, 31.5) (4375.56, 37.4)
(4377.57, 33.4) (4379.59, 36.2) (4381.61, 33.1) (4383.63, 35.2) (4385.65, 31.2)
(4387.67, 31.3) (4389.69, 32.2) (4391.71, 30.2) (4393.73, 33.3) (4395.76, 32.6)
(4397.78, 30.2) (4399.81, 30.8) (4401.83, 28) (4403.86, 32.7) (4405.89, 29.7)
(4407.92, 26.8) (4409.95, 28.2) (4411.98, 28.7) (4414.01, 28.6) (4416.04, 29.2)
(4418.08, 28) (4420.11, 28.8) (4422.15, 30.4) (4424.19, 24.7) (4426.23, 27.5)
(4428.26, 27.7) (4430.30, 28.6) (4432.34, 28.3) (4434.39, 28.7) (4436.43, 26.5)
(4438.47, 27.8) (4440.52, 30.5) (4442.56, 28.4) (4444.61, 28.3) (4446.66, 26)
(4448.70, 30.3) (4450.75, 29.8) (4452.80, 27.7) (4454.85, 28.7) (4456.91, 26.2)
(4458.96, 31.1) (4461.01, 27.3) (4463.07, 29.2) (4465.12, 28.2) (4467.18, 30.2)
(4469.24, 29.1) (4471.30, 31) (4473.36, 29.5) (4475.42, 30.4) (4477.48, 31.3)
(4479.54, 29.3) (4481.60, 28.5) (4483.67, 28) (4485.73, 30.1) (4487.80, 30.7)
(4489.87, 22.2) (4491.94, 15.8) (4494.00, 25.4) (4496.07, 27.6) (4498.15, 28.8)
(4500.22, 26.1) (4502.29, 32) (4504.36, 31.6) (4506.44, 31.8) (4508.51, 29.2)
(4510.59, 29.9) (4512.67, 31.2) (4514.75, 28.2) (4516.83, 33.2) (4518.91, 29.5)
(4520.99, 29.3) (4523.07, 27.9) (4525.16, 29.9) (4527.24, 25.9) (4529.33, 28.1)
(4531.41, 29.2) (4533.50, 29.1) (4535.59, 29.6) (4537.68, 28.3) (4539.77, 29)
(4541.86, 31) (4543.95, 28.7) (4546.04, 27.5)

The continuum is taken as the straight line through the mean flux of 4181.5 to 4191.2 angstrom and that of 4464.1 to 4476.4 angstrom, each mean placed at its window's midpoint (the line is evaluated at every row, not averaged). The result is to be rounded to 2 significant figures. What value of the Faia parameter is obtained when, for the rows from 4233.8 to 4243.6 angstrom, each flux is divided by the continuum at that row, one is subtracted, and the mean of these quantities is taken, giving 0.69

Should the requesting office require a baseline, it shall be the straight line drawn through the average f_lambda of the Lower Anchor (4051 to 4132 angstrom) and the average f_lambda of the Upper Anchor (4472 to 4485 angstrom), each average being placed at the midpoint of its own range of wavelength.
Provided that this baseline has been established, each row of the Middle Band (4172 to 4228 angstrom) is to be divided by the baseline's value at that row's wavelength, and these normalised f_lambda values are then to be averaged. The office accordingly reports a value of 1.25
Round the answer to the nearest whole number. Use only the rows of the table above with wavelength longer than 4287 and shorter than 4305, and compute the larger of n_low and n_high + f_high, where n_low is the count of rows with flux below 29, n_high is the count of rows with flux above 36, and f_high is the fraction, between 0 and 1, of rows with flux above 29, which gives 10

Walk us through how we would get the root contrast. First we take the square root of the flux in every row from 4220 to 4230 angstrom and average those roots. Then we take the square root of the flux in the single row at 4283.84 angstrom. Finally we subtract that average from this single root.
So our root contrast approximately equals 1.0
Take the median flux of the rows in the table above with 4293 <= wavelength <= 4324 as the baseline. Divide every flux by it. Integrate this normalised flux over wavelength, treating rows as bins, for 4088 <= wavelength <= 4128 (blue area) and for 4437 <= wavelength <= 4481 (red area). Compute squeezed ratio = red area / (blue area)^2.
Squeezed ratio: 0.045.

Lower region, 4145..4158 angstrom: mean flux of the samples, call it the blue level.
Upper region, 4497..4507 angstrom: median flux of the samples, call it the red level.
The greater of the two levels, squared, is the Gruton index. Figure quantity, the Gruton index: 999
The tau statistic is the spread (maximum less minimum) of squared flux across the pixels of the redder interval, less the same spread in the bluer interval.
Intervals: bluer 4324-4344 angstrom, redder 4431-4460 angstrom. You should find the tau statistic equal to -220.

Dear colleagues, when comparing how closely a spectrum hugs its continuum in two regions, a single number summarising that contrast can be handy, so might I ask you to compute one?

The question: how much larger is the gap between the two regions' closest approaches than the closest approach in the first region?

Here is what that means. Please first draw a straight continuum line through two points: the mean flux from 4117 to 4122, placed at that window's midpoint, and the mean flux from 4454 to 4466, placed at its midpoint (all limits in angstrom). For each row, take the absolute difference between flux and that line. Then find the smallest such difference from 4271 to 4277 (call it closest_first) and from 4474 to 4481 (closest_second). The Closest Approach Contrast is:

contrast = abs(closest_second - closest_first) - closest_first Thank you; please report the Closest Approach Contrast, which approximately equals -0.9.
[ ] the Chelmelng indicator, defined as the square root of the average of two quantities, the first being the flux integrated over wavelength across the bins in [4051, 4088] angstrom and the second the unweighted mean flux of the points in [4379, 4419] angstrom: 23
